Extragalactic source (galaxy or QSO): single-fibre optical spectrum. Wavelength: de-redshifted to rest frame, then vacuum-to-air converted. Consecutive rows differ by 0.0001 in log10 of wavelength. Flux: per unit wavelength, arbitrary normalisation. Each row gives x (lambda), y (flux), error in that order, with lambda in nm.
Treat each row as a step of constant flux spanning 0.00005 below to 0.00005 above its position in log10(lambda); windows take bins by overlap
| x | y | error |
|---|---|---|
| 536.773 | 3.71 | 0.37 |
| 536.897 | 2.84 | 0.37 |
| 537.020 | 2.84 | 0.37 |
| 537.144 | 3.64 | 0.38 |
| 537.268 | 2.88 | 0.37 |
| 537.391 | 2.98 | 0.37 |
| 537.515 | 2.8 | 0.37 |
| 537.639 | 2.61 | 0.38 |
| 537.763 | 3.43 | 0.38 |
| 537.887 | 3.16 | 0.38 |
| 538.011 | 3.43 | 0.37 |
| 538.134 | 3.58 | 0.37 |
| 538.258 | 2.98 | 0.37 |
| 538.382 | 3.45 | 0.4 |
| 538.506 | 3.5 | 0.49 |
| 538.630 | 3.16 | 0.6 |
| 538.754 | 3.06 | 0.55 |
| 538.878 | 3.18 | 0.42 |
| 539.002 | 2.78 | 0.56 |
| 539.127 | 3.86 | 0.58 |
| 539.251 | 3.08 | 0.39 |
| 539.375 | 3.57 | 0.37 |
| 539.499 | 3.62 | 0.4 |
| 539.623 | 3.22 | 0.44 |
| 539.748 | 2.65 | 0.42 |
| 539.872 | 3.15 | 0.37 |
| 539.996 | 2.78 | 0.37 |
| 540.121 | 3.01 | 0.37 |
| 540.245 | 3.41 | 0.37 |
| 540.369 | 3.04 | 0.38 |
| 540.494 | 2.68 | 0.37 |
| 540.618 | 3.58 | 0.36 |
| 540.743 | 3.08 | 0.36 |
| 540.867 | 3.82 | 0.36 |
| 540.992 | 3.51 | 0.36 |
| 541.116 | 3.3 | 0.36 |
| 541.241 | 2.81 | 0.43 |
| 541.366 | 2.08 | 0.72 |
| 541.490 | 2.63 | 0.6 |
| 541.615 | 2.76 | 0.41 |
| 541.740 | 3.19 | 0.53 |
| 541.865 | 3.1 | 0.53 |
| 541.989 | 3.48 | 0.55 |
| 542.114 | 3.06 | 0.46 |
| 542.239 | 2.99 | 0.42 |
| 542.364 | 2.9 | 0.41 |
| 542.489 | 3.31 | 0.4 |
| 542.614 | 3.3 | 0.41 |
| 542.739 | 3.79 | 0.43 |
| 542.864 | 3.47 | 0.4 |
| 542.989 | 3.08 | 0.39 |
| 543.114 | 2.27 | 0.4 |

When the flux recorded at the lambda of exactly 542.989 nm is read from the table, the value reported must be 3.08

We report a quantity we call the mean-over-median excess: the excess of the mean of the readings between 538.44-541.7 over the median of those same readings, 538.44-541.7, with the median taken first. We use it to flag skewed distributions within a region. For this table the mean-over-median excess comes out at 0.01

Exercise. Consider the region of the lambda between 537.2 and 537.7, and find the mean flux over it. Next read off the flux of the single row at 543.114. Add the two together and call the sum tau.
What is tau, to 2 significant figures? 5.1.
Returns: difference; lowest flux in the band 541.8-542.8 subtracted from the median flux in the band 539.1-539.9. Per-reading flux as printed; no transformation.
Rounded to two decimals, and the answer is 0.32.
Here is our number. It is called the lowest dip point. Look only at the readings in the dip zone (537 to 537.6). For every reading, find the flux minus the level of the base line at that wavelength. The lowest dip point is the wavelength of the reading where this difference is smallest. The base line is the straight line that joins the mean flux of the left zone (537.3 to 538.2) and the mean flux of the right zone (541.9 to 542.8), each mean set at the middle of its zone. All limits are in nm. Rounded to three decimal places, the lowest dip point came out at 537.515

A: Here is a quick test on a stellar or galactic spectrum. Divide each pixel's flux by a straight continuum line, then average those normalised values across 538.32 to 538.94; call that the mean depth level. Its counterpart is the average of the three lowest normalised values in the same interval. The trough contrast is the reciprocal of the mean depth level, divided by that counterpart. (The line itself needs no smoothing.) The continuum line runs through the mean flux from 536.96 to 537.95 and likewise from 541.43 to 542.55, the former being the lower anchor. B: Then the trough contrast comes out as 0.90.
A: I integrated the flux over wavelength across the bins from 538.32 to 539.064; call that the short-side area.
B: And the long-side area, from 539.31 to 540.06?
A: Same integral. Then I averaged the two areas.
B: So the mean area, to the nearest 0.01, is 2.37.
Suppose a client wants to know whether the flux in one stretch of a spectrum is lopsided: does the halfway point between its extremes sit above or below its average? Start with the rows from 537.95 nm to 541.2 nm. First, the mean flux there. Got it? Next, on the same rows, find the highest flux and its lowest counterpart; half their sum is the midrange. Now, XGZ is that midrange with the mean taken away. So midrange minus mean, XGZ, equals 0.01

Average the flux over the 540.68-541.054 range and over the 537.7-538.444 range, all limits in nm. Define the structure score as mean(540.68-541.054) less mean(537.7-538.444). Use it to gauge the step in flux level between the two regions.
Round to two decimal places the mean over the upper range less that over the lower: 0.13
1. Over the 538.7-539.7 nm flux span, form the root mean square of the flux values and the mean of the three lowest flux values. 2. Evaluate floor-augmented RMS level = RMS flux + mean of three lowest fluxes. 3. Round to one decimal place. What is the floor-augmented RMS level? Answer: 6.3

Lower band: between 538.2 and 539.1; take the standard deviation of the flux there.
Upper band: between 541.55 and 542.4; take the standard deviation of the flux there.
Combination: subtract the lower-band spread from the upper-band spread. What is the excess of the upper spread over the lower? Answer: -0.02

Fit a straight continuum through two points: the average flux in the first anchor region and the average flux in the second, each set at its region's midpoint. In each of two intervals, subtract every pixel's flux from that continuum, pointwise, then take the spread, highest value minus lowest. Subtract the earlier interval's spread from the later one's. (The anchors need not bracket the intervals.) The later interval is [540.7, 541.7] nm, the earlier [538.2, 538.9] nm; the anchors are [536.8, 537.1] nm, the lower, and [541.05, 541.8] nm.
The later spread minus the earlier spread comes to 1.2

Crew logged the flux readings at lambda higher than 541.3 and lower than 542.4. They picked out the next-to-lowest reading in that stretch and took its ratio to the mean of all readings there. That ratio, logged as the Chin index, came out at 0.904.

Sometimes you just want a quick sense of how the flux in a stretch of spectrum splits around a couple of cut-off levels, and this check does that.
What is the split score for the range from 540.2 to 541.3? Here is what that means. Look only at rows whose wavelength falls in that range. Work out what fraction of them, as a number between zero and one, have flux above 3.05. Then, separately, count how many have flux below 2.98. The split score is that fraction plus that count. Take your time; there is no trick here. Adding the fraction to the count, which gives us 2.67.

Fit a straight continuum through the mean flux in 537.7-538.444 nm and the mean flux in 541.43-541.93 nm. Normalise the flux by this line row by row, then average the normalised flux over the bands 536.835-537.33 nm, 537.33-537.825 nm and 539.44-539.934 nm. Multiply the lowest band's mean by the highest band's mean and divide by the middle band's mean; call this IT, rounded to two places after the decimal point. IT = 1.02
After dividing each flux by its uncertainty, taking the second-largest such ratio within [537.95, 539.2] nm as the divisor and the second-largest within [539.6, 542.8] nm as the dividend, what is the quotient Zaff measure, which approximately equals 1.07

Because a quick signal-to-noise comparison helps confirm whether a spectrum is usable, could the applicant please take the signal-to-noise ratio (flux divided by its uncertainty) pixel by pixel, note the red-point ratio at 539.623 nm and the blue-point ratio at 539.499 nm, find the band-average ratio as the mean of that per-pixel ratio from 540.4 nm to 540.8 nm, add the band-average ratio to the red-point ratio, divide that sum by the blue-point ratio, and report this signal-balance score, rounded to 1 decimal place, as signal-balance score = 1.8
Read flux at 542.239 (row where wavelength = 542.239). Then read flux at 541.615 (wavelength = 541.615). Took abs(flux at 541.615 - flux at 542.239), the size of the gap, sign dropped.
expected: 0.2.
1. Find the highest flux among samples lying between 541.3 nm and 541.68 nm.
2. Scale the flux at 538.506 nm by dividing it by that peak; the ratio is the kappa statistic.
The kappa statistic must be 1.27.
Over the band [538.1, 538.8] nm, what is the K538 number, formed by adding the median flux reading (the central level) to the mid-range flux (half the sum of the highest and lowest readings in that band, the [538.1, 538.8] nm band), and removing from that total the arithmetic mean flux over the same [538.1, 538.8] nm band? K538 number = 3.30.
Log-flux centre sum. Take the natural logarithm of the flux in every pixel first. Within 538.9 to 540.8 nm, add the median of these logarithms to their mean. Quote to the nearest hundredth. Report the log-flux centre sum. 2.27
